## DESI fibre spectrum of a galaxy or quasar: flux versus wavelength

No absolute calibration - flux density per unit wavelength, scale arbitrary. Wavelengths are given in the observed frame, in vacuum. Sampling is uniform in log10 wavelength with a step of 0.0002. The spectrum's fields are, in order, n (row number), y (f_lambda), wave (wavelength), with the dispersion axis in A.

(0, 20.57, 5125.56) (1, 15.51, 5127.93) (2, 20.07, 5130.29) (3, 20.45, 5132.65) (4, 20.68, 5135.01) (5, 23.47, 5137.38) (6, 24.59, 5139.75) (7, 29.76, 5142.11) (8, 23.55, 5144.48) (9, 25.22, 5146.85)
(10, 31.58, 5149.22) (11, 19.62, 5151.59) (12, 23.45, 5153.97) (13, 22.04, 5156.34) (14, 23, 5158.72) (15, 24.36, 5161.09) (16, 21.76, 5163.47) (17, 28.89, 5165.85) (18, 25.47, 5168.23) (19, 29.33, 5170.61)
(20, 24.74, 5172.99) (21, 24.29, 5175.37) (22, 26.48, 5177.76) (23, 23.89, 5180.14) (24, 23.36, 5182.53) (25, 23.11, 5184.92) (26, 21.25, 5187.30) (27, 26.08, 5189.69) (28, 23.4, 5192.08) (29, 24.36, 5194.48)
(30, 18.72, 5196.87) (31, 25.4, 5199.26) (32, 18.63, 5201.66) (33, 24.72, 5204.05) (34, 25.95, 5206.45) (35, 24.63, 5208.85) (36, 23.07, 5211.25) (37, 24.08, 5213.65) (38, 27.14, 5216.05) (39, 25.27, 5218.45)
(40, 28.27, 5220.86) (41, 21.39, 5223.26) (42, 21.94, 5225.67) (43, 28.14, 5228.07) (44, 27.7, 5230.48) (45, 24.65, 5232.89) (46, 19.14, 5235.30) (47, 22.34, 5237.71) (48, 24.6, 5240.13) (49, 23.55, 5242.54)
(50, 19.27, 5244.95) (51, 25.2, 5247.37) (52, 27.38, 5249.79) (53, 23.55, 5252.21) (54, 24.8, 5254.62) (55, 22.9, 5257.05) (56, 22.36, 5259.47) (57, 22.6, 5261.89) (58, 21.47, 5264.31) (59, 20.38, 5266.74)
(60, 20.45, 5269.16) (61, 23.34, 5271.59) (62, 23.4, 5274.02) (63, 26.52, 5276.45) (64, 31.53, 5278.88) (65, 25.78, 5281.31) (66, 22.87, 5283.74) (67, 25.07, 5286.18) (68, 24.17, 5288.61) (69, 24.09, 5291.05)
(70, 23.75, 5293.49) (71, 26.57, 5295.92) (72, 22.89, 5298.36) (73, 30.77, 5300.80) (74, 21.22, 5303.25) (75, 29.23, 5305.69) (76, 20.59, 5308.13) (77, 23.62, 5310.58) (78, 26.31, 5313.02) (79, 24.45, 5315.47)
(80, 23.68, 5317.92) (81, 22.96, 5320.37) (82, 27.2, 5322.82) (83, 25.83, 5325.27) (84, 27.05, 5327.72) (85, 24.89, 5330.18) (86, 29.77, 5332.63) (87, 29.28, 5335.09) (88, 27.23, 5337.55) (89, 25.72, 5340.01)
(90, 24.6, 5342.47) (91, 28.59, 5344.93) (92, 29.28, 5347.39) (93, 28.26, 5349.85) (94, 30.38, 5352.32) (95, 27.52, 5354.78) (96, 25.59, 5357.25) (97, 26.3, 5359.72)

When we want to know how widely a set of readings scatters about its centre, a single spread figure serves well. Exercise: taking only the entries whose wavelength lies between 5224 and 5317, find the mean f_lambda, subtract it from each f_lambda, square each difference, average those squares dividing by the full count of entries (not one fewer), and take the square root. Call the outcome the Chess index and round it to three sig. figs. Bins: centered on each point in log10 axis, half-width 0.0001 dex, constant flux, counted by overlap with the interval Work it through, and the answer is 2.86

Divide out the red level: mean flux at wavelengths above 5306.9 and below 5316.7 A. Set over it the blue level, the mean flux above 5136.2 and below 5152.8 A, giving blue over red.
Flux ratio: 1.07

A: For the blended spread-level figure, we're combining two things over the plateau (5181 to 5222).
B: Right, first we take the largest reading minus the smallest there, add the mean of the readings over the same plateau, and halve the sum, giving 16.8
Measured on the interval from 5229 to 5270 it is 15.8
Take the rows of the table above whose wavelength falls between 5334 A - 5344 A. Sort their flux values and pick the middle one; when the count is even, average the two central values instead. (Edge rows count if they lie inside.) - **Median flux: 26.5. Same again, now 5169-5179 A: 25.6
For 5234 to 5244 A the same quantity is 22.9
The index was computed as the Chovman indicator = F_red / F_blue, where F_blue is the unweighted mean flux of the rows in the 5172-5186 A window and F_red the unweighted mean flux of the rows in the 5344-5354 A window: 1.20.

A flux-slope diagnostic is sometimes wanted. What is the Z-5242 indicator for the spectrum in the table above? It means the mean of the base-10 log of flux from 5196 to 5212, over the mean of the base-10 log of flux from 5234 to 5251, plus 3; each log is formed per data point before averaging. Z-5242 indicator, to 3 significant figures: 4.00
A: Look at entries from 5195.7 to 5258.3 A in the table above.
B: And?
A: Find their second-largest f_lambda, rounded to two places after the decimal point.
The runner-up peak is 28.14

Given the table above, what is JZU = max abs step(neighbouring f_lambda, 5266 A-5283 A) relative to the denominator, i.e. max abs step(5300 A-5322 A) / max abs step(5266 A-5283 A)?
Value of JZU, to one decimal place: 1.7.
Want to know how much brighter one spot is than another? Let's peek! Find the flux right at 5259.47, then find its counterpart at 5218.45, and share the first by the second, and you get 0.88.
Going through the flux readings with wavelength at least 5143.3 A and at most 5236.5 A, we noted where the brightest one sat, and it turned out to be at 5149.22 A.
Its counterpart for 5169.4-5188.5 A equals 5170.61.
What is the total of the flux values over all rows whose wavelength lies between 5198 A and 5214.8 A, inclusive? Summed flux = 166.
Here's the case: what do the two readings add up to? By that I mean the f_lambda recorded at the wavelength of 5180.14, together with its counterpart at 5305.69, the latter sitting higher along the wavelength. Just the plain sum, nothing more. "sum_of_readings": 53.1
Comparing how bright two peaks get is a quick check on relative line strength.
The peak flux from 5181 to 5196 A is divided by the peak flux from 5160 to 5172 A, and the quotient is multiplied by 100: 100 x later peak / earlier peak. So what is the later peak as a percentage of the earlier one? 89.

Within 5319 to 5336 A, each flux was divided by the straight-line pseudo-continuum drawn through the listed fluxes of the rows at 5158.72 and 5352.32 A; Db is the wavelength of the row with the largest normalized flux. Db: 5332.63 A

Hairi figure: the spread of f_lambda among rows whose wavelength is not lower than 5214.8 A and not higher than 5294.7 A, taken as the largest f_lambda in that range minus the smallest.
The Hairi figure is 12.4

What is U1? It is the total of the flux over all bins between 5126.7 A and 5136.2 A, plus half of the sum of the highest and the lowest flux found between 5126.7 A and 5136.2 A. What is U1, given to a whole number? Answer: 95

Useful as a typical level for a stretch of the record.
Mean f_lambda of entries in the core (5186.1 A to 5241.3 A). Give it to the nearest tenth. 24.0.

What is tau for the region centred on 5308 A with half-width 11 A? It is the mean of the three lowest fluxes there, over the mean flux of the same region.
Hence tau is 0.871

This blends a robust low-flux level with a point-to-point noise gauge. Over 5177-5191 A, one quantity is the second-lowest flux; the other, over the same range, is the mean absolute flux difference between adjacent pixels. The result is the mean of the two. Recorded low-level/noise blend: 12.6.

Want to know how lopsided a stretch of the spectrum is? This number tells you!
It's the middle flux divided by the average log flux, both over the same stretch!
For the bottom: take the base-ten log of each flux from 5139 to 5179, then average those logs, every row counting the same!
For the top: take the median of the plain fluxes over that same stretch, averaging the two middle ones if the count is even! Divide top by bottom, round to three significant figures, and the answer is 17.6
